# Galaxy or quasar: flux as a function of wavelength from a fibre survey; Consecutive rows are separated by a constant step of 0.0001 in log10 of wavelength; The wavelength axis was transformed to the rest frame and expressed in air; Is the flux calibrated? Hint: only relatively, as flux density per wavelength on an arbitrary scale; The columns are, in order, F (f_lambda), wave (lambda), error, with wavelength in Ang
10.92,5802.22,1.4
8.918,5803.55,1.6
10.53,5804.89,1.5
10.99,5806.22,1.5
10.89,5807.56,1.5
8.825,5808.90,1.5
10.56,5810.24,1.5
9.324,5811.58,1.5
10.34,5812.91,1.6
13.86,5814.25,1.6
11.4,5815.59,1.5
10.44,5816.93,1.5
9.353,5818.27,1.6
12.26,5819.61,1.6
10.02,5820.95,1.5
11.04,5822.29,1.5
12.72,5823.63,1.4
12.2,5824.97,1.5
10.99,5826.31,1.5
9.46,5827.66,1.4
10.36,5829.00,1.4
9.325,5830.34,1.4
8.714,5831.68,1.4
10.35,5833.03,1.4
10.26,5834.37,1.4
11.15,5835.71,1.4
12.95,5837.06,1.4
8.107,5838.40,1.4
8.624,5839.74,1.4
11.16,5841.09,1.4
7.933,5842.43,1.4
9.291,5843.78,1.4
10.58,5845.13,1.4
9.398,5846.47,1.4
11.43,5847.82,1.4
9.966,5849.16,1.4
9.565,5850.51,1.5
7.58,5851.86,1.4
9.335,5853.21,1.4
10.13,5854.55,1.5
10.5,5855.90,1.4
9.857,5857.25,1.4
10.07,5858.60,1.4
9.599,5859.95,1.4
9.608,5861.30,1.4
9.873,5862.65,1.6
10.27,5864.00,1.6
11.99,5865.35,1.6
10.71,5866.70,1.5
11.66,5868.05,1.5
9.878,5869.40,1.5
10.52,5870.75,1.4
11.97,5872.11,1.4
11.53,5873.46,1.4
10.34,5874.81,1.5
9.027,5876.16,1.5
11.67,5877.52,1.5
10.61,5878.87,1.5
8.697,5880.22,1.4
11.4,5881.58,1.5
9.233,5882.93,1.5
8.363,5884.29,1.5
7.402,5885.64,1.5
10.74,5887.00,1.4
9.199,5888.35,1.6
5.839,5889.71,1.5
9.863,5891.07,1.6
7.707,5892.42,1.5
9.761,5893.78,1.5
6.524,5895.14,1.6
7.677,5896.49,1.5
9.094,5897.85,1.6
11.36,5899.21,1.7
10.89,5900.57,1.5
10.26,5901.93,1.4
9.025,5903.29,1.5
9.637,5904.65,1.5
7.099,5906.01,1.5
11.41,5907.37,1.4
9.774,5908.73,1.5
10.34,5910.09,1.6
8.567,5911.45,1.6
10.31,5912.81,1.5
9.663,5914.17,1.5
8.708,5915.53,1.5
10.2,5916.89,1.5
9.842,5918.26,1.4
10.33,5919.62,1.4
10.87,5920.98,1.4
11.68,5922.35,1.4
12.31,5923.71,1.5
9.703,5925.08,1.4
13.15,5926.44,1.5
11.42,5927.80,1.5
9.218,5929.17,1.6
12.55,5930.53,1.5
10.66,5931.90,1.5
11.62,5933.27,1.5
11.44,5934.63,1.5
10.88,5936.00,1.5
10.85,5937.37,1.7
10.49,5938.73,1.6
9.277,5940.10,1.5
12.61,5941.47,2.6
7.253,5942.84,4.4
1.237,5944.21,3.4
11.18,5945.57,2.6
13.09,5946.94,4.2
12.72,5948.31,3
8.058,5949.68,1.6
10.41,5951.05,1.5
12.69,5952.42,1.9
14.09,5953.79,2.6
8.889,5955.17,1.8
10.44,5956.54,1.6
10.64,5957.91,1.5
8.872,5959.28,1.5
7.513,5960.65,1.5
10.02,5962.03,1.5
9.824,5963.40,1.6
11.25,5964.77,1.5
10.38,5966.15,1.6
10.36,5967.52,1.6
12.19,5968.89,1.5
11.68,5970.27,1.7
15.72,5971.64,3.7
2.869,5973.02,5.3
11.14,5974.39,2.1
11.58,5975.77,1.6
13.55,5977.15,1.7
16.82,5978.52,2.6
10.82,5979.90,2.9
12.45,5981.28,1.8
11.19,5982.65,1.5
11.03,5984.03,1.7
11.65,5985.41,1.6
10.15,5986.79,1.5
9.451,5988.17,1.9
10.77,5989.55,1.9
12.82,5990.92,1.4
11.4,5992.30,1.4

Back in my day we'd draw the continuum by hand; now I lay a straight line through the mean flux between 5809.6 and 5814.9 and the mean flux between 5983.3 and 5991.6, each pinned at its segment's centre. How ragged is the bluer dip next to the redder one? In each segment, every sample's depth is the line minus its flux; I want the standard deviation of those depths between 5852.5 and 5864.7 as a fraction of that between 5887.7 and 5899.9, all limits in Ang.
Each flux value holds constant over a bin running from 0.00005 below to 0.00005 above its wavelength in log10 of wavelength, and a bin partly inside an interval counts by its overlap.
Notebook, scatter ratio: 0.21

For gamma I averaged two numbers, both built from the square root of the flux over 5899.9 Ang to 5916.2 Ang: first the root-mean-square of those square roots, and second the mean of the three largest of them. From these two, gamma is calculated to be 3.20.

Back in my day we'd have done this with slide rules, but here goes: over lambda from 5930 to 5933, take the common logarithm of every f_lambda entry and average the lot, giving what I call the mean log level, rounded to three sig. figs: 1.06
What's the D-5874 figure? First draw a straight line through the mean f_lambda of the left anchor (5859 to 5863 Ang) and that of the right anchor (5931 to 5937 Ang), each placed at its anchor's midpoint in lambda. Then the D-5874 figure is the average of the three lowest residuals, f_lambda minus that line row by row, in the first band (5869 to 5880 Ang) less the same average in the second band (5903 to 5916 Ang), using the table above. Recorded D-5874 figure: 2.4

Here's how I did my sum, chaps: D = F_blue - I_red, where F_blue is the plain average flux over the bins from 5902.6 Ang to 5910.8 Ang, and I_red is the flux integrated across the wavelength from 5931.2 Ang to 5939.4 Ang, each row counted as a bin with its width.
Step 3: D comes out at -81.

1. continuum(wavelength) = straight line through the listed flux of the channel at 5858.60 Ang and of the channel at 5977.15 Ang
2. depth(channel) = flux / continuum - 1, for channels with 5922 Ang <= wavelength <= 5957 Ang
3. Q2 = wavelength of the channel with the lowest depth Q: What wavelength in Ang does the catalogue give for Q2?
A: 5944.21 Ang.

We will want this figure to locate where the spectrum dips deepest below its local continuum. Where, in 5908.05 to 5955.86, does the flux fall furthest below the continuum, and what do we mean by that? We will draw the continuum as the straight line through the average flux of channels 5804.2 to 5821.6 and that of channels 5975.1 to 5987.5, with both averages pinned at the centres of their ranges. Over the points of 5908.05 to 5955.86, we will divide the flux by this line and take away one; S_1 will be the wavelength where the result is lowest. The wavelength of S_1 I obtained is 5944.21 Ang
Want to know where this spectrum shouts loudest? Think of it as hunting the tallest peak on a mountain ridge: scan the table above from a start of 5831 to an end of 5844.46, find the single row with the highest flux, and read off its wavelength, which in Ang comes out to 5837.06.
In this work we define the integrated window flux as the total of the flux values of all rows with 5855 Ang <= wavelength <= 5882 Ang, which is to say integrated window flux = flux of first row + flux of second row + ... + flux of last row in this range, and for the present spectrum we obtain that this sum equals 210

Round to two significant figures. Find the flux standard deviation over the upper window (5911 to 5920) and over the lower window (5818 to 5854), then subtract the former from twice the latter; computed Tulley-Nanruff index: 2.1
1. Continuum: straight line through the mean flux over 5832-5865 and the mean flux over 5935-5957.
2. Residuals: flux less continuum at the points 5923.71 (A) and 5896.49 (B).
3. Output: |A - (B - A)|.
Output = 6.7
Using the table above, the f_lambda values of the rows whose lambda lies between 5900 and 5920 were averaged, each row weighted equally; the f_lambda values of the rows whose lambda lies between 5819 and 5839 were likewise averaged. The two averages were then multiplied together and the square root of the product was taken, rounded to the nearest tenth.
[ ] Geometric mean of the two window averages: 10.2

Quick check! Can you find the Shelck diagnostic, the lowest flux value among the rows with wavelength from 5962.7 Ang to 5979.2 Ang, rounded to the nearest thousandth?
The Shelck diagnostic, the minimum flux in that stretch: 2.869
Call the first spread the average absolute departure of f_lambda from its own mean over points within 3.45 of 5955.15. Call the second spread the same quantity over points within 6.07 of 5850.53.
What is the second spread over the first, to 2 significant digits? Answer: 0.47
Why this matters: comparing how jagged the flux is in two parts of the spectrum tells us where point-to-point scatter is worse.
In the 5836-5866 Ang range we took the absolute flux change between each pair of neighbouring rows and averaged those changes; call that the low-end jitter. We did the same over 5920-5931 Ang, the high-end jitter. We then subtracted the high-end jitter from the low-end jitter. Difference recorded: -0.8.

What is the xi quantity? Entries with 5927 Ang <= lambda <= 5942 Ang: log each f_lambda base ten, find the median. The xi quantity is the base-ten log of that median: 0.016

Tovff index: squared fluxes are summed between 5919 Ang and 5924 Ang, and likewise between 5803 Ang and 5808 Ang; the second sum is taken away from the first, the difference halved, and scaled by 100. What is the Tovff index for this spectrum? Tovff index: 4152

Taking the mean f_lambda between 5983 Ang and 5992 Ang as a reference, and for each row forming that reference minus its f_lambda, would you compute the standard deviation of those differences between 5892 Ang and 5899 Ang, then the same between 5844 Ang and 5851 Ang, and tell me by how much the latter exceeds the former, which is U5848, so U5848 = -0.4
